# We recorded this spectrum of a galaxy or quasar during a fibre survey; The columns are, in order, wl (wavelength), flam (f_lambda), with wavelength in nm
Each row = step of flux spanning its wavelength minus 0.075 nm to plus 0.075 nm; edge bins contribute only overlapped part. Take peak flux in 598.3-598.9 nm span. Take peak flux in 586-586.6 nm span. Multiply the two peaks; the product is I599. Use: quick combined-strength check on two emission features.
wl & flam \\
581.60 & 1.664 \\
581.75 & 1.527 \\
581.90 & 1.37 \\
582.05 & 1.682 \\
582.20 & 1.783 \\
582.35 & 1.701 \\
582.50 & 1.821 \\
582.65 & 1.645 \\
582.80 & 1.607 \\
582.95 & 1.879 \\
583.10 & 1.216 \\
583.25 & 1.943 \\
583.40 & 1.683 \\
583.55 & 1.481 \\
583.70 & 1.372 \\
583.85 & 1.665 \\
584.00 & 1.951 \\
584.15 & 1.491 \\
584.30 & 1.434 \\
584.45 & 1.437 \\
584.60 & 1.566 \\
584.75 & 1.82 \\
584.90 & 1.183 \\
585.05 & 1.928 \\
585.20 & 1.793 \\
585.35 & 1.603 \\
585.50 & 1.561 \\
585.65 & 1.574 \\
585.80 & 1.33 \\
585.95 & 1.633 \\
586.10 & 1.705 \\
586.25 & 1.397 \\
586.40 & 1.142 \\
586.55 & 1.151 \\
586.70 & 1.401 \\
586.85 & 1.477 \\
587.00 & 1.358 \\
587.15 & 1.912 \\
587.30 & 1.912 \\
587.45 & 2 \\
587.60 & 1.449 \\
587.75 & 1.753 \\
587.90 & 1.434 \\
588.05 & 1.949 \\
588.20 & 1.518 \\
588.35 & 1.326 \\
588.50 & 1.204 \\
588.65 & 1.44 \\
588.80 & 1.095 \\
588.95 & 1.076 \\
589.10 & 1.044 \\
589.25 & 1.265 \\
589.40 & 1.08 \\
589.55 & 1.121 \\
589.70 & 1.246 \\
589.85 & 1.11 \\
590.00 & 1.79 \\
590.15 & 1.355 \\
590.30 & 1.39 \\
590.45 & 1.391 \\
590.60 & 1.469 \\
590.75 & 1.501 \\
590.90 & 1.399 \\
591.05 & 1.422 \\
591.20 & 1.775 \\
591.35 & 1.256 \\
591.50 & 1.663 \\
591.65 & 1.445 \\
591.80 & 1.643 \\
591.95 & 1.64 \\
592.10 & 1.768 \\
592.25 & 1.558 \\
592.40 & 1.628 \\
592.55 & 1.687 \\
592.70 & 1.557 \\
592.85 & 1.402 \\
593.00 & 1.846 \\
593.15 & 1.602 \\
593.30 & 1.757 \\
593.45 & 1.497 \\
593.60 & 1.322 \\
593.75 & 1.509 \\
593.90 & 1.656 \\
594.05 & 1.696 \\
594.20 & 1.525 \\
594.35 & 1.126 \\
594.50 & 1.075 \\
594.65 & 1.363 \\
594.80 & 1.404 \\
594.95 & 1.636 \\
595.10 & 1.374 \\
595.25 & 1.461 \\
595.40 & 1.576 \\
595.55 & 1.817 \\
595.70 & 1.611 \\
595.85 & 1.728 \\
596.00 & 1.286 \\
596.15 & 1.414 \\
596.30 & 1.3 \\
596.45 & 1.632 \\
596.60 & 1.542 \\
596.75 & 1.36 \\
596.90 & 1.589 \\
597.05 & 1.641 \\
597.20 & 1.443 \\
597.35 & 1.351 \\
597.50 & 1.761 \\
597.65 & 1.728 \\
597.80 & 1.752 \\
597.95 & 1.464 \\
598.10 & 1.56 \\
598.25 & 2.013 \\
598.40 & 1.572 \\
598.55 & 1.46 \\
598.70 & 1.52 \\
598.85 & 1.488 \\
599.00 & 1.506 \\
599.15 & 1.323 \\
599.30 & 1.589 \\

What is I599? 2.68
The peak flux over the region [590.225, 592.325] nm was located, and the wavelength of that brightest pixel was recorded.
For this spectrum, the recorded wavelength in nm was 591.20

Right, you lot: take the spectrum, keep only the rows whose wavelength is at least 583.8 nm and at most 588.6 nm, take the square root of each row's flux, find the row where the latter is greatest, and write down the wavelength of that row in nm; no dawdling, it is 587.45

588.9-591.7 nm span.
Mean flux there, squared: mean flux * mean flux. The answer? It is 1.8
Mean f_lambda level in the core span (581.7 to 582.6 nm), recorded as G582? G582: 1.65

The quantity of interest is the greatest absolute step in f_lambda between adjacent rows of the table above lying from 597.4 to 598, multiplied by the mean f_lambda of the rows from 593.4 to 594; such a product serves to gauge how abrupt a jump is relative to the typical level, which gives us 0.43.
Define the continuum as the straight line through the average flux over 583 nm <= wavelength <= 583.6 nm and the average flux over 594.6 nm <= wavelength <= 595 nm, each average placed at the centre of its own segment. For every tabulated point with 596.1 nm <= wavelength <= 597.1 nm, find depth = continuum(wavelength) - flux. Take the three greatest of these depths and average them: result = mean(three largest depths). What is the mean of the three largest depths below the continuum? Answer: 0.09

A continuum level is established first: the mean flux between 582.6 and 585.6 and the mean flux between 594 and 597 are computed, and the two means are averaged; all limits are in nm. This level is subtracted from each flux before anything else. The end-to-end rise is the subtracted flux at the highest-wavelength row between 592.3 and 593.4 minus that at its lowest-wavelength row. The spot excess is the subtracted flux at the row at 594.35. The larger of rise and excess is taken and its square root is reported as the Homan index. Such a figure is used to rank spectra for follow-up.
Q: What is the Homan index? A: 0.36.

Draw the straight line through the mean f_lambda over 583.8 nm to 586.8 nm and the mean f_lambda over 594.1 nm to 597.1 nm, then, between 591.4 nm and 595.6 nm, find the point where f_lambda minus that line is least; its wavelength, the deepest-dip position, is 594.50 nm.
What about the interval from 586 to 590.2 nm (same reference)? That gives 589.10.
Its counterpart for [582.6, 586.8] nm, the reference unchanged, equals 586.40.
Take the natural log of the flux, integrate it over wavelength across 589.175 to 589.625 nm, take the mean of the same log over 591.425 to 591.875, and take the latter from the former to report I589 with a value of -0.39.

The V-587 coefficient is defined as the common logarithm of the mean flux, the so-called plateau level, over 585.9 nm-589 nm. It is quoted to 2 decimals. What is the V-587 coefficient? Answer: 0.17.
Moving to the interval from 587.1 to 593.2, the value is 0.17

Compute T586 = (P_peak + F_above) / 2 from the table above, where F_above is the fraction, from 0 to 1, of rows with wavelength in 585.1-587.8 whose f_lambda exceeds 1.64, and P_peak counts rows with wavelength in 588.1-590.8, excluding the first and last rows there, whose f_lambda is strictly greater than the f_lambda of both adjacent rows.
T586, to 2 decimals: 2.17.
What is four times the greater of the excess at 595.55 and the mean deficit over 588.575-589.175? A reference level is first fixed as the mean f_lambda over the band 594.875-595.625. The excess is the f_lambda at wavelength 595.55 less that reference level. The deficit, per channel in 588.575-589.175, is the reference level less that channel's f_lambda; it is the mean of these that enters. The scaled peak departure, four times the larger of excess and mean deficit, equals 1.6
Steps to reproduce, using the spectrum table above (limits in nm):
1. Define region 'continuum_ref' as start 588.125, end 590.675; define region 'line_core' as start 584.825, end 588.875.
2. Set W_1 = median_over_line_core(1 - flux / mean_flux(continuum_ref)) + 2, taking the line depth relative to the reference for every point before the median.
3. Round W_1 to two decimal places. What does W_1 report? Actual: 1.85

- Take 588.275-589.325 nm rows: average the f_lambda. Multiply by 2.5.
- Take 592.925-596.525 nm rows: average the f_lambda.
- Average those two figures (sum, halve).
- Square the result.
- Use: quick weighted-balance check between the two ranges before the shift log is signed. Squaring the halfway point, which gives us 5.1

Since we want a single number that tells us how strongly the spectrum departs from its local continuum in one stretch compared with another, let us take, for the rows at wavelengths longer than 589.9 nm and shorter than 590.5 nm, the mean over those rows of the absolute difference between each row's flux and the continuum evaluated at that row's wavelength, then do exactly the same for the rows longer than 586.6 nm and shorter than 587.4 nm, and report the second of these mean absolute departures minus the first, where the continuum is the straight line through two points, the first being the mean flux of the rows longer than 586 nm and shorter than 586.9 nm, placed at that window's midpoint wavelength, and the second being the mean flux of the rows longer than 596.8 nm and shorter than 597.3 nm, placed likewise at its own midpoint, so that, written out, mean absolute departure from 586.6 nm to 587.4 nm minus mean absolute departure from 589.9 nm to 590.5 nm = 0.10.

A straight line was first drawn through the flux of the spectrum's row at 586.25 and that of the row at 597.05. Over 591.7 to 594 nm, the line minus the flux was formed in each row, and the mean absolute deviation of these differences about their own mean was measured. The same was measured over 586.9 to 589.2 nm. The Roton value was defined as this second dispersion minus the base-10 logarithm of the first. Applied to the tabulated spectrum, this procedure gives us 1.24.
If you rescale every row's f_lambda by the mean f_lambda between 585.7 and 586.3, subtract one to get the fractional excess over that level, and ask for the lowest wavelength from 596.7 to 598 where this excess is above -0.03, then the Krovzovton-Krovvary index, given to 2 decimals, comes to 596.90 nm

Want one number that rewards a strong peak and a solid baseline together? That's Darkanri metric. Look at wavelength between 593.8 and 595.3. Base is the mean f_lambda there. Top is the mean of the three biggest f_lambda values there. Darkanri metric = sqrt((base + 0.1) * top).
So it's 1.60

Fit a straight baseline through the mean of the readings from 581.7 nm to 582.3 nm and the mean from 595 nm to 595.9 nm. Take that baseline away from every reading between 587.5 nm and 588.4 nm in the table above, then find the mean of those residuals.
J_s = 0.0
